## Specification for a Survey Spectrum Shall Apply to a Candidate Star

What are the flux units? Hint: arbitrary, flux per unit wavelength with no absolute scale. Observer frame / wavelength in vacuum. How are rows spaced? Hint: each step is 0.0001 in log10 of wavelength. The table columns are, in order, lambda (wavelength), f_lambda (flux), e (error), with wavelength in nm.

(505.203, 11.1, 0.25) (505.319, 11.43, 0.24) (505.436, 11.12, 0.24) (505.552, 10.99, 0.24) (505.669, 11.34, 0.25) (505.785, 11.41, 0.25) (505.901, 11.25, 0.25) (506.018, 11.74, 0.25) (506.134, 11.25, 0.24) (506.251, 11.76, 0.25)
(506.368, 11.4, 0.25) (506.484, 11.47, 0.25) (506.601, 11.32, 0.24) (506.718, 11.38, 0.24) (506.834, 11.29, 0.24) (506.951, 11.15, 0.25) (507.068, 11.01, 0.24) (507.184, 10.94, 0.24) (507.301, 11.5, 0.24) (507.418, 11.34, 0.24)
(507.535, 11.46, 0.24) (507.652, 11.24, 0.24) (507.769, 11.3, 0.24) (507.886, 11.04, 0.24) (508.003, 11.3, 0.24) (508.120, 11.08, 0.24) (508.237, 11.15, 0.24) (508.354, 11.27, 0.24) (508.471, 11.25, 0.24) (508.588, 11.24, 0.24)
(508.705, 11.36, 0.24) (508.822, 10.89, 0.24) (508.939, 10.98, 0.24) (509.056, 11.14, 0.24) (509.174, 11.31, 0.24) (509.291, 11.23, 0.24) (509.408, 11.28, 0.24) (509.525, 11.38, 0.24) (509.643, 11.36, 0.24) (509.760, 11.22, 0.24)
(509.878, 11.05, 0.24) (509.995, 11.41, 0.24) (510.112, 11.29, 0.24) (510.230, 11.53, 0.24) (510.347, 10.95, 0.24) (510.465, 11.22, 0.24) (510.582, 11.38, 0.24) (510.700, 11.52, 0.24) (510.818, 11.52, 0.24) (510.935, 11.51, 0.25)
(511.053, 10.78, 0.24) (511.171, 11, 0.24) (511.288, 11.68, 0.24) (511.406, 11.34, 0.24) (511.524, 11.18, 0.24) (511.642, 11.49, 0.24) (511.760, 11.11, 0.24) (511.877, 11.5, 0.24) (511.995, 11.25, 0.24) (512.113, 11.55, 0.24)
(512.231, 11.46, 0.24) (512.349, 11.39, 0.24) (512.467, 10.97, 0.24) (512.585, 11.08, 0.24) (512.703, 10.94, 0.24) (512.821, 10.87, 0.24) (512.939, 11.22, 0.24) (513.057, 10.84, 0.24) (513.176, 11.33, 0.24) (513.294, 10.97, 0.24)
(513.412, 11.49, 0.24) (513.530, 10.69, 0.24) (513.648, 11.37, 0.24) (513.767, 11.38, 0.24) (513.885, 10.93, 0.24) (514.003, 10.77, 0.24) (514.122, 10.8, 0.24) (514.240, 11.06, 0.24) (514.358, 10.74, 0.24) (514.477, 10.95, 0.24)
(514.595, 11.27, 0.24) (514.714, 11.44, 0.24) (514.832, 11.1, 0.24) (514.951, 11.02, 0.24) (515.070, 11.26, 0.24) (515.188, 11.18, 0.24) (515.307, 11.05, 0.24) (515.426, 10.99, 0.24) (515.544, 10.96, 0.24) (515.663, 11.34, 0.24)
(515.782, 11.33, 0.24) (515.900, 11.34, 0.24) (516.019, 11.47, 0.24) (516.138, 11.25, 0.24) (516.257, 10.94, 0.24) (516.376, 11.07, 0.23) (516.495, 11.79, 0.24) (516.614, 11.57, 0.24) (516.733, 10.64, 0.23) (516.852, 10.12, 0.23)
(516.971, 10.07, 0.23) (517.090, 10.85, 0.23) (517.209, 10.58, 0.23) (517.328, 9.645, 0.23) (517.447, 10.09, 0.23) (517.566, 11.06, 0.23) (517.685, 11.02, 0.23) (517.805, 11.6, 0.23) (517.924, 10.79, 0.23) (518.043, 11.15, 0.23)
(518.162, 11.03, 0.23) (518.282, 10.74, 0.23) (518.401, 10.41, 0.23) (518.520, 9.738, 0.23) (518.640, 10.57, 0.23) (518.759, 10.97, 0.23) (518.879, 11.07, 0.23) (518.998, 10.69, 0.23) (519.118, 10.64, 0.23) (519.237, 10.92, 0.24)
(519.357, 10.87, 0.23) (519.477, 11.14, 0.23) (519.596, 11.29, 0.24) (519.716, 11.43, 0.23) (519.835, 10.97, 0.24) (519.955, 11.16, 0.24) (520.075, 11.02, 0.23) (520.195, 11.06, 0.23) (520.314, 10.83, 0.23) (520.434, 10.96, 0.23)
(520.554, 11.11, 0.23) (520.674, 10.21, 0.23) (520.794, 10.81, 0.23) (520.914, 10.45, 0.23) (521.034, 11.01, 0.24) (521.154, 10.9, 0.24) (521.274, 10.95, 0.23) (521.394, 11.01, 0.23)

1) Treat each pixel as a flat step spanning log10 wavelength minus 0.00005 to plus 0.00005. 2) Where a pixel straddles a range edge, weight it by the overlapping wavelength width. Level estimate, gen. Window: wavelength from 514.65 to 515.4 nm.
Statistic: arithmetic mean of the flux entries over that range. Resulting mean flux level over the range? 11.2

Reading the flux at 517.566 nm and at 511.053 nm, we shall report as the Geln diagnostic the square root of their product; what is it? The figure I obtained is 10.9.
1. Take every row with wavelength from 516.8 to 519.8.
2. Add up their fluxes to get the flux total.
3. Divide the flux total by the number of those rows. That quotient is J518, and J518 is 10.7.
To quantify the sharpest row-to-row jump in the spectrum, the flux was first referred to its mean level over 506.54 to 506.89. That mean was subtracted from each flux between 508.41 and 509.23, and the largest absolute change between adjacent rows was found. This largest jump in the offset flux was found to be 0.47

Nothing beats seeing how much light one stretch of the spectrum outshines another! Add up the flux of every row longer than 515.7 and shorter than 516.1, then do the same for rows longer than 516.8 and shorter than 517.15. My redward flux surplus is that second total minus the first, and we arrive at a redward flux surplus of -3.1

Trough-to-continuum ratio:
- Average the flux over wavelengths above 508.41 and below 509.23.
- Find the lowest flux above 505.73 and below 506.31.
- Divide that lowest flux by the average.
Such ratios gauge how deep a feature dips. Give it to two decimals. 1.01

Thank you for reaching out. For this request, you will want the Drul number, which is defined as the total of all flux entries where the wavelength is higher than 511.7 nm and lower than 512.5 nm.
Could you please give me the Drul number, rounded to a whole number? 79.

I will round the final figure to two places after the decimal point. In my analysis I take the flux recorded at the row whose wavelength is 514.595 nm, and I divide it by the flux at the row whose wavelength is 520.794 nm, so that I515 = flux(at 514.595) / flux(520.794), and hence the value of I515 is 1.04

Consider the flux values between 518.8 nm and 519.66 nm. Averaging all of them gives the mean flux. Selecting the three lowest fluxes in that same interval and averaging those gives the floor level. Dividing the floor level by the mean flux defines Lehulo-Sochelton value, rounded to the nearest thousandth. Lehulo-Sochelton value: 0.981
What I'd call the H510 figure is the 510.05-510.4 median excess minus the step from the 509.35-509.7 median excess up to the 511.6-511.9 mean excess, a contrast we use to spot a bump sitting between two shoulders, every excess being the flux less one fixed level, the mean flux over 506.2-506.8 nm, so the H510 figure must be -0.2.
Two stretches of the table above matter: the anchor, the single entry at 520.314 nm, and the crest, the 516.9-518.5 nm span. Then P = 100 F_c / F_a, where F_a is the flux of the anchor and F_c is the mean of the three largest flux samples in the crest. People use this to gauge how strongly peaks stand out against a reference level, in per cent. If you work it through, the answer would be 104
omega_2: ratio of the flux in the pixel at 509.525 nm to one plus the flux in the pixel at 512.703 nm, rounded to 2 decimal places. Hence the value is 0.95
